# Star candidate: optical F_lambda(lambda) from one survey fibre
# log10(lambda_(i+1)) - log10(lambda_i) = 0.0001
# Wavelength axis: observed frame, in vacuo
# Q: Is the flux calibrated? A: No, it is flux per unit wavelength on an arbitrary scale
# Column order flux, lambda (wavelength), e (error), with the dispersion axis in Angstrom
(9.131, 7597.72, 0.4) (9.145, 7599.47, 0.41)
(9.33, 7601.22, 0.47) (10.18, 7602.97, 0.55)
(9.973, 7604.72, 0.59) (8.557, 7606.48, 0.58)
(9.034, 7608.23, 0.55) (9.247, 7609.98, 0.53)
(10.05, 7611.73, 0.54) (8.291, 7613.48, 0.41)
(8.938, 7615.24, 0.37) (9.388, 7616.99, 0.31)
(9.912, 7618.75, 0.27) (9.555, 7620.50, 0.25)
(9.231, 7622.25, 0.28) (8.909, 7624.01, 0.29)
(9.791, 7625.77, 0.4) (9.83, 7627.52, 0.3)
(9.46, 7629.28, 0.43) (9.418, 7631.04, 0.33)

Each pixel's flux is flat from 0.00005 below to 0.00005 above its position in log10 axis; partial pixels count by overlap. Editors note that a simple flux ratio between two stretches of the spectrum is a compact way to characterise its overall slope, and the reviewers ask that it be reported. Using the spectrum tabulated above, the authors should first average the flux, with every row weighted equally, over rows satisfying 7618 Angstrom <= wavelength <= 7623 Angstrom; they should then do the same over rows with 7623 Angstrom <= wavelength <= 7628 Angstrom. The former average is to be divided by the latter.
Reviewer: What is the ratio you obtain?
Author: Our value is 1.01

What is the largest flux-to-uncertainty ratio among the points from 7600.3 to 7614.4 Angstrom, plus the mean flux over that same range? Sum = 30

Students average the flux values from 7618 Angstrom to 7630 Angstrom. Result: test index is 9.53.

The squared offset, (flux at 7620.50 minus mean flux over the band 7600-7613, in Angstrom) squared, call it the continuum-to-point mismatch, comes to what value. 0.01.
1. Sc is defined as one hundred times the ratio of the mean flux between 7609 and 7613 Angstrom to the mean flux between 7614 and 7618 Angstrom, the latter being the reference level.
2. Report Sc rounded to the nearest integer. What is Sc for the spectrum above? 105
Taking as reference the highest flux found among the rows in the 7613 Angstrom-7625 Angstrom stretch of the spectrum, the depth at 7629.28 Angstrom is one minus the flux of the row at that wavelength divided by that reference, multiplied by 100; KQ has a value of 4.6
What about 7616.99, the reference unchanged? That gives 5.3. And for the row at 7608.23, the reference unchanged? 8.9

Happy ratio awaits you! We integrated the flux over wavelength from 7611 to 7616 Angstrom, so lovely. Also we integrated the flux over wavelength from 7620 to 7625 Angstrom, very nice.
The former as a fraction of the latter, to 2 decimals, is 0.98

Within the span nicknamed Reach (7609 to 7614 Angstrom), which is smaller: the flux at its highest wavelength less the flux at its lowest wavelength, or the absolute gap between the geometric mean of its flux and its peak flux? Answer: -1.0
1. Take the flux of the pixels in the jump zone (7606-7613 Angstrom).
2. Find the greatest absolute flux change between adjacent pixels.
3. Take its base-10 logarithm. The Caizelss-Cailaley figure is -0.10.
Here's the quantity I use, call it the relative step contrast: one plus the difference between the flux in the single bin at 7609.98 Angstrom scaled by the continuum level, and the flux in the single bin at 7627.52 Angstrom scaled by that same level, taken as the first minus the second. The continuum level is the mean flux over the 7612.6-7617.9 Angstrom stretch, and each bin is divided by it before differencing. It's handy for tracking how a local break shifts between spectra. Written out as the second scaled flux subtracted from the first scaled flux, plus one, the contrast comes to 0.93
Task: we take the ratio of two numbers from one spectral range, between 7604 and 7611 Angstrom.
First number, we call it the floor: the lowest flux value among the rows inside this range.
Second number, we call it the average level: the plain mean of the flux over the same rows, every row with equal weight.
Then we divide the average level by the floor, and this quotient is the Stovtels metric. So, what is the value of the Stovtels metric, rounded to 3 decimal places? 1.075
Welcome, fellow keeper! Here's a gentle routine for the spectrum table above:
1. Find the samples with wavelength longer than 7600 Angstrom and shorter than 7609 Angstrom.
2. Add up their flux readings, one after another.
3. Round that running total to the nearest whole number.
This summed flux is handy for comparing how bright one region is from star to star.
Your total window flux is 47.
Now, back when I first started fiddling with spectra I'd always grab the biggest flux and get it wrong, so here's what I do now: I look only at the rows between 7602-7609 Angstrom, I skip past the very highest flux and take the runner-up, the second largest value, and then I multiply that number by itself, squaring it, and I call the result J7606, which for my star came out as 99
